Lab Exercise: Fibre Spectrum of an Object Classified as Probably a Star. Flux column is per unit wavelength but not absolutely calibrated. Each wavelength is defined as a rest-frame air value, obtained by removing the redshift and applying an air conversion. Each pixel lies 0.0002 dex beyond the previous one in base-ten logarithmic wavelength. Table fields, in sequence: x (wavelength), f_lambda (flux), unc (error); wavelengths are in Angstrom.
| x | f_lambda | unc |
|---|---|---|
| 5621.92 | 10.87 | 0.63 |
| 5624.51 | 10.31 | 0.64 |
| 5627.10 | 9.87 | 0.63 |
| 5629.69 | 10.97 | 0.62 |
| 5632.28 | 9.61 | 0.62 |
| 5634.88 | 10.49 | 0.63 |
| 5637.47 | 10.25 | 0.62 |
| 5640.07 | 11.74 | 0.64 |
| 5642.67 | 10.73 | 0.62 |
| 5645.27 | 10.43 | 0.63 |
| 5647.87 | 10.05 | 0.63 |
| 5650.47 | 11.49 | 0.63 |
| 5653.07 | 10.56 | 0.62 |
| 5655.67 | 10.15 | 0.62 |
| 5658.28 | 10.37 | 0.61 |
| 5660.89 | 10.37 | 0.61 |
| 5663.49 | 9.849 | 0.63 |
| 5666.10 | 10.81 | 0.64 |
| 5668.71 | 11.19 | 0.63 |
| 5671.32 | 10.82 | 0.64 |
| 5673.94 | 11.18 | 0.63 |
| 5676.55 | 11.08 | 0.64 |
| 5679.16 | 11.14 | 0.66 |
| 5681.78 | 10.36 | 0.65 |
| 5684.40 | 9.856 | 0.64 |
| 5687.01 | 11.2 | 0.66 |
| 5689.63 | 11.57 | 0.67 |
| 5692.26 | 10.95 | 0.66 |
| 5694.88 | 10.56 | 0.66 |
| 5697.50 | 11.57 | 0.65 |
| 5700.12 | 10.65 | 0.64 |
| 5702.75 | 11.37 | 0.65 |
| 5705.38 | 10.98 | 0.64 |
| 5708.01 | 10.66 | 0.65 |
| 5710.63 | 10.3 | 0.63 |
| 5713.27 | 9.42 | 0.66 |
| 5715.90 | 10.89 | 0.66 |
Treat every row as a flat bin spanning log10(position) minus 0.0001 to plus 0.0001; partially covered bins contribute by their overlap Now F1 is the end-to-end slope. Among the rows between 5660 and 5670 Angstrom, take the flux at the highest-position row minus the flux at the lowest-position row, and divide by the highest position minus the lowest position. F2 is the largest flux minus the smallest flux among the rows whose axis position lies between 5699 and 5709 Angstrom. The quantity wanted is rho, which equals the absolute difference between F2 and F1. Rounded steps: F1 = 0.10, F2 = 0.7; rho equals 0.62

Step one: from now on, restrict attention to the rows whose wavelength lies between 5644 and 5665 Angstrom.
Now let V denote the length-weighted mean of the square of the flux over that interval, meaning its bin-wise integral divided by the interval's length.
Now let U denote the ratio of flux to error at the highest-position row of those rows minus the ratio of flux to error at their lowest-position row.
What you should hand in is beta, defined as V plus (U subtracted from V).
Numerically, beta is 218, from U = -0.9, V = 109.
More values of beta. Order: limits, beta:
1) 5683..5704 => 239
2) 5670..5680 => 244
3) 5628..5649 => 224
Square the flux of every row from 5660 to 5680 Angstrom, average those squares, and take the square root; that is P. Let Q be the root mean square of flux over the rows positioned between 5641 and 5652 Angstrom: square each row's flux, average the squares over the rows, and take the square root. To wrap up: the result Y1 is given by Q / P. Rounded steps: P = 10.8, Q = 10.7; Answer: 0.99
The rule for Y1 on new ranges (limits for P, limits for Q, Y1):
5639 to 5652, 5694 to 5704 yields 1.01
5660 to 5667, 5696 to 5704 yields 1.08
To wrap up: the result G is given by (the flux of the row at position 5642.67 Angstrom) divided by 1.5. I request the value 7.15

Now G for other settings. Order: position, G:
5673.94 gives 7.45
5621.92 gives 7.25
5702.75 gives 7.58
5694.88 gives 7.04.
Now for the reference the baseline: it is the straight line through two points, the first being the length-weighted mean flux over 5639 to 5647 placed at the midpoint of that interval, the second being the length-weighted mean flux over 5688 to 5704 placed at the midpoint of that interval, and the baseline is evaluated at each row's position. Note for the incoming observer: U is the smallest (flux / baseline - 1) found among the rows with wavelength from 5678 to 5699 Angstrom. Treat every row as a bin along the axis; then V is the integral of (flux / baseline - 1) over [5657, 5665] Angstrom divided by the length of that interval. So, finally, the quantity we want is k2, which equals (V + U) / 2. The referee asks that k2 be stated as -0.089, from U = -0.109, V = -0.069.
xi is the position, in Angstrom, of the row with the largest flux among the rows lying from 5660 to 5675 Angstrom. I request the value 5668.71 Angstrom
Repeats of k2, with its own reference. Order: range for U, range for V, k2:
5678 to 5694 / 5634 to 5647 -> -0.062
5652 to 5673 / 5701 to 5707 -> -0.053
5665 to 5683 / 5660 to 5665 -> -0.070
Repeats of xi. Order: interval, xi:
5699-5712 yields 5702.75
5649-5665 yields 5650.47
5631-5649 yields 5640.07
